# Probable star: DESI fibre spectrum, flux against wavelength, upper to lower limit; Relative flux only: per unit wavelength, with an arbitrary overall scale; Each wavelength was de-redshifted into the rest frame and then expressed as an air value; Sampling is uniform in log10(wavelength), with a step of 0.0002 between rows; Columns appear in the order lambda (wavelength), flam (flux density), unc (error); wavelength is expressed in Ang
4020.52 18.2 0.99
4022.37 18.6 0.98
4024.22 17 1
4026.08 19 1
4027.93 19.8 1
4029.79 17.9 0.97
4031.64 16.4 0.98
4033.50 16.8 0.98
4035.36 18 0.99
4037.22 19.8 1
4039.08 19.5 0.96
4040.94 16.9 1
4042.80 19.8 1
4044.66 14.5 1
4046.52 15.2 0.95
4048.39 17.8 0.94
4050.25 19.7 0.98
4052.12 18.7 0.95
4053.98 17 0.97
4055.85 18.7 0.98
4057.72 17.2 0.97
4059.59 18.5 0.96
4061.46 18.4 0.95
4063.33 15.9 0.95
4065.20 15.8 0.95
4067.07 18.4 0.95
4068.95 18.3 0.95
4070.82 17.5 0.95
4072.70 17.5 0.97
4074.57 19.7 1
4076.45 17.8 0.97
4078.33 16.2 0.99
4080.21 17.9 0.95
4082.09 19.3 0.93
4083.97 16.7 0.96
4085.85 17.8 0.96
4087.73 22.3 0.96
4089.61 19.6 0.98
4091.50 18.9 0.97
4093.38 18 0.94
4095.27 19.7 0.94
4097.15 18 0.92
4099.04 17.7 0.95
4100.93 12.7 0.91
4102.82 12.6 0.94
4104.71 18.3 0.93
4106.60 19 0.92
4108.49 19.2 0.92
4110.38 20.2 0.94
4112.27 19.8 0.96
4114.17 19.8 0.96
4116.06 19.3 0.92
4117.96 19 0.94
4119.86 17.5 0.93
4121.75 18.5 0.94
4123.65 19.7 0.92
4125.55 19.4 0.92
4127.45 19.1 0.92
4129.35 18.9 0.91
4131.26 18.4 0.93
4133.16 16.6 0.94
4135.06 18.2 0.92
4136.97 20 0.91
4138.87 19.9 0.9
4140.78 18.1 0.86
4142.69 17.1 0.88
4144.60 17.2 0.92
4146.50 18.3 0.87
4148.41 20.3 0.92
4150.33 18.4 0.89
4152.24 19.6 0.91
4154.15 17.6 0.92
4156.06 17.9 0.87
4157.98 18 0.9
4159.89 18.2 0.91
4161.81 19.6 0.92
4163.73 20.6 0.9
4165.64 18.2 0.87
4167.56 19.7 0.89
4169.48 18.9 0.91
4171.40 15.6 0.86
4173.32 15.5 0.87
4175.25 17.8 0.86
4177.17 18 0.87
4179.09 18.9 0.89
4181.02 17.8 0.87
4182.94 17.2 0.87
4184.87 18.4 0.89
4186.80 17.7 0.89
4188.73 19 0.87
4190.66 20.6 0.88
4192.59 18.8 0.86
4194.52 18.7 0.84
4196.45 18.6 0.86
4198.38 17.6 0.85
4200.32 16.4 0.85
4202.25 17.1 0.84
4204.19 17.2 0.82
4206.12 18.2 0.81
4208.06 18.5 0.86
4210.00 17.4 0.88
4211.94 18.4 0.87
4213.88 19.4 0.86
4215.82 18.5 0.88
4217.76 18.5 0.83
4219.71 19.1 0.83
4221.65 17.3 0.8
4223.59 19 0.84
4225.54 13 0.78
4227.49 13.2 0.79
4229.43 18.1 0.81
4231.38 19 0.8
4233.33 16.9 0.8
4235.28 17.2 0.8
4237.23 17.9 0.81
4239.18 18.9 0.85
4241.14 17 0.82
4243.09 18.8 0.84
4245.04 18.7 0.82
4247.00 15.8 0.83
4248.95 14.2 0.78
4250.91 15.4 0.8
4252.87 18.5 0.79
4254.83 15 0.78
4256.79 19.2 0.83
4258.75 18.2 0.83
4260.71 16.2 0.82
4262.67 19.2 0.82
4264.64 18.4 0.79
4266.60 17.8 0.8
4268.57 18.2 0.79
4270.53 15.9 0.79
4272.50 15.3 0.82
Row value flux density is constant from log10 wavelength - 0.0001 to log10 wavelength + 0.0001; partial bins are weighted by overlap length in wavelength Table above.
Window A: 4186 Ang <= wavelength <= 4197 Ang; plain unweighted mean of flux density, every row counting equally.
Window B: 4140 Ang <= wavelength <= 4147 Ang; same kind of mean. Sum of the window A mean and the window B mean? 36.6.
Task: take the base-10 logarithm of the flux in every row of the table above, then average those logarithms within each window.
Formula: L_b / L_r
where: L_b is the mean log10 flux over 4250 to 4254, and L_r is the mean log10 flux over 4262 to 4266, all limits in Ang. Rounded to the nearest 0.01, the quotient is 0.96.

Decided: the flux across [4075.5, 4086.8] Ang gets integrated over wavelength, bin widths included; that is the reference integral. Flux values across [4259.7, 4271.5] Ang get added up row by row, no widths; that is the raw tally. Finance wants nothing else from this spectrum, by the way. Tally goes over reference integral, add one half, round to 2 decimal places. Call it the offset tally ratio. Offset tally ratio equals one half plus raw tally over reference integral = 1.03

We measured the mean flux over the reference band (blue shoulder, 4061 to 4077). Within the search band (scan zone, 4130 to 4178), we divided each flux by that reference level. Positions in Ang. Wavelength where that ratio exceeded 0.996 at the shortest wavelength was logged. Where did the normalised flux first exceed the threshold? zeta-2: 4131.26 Ang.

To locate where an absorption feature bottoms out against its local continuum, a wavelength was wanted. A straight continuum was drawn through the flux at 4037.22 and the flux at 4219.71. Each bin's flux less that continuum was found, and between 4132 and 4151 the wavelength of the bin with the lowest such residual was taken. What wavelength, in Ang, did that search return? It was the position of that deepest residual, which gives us 4133.16 Ang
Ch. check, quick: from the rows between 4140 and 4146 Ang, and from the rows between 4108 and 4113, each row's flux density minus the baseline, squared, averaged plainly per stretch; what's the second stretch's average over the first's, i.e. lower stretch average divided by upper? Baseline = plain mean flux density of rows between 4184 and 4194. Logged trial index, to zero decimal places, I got 0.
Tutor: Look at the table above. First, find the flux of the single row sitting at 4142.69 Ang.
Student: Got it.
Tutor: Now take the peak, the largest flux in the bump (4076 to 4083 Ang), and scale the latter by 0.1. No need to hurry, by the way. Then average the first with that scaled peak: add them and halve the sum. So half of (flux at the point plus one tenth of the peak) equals 9.5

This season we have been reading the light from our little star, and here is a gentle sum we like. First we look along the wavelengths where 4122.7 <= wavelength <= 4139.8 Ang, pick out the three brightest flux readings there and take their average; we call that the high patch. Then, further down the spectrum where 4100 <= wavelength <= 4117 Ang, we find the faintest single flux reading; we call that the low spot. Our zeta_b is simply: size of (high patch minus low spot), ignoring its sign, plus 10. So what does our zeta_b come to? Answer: 17.3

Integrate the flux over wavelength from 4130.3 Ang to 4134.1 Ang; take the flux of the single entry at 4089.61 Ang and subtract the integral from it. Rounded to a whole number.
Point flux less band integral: -47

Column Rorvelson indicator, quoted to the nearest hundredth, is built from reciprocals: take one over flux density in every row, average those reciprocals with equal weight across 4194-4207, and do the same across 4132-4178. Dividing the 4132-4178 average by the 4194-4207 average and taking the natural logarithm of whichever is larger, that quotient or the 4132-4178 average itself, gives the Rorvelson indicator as -0.03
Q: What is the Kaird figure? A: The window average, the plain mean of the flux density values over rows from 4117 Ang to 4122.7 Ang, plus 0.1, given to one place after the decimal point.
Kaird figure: 18.4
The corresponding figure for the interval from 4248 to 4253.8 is 16.1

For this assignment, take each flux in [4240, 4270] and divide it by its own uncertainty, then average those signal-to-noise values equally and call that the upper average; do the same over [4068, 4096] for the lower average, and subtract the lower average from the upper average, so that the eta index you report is 2.2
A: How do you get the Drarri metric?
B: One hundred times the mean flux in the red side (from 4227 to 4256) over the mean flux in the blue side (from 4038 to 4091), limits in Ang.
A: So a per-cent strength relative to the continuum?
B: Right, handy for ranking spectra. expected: 95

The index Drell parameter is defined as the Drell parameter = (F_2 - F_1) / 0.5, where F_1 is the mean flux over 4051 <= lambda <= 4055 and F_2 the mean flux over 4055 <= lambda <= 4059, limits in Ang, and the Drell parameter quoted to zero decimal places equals 0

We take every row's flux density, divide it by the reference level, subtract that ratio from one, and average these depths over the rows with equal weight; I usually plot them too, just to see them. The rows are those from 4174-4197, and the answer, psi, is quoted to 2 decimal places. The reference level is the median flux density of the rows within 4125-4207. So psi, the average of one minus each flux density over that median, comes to -0.01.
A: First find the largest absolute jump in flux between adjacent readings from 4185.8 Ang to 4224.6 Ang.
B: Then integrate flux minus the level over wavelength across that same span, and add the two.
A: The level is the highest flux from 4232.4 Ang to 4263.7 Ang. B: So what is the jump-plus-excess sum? -33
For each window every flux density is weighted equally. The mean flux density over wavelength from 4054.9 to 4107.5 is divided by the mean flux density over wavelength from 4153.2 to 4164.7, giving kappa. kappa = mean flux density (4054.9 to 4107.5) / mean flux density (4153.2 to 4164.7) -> 0.95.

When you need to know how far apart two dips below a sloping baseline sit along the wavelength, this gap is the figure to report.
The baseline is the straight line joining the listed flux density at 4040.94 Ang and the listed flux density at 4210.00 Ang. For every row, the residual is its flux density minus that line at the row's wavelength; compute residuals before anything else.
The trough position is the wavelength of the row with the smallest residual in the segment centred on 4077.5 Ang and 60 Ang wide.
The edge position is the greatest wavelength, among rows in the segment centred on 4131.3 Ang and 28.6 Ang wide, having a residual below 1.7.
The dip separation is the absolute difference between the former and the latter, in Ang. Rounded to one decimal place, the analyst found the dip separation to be 41.8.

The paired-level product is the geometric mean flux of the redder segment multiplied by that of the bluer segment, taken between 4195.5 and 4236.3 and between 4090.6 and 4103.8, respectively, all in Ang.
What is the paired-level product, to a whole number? 289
